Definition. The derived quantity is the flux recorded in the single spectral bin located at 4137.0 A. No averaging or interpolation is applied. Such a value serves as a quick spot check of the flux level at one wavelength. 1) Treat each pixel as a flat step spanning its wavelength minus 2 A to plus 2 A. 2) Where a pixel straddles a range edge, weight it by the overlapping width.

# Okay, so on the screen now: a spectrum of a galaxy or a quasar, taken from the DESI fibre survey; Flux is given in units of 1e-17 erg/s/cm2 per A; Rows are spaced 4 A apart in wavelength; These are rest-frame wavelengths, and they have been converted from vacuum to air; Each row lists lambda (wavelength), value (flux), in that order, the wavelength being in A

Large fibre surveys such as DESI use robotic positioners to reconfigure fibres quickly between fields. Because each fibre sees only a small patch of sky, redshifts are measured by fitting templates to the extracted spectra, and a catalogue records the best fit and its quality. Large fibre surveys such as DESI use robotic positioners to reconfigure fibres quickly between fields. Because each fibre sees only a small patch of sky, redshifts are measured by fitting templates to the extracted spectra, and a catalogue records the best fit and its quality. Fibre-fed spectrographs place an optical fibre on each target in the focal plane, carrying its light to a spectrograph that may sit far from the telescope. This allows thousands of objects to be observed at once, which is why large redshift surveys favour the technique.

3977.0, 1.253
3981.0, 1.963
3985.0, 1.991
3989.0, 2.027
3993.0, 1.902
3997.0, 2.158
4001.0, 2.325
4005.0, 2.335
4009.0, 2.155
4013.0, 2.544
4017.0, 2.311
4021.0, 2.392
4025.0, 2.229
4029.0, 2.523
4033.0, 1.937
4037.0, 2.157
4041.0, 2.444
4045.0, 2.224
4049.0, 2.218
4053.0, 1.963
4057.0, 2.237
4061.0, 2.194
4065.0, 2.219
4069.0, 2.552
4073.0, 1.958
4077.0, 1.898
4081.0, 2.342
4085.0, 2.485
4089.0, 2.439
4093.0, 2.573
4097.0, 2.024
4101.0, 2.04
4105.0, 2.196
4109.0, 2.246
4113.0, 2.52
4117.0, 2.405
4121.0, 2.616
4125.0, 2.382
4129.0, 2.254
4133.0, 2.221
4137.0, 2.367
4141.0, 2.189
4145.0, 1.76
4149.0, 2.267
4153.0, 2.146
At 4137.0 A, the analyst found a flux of 2.367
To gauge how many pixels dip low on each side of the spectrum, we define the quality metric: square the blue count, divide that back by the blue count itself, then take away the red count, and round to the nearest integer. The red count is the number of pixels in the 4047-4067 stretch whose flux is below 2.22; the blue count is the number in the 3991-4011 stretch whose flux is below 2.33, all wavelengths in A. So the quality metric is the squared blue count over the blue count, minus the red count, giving 0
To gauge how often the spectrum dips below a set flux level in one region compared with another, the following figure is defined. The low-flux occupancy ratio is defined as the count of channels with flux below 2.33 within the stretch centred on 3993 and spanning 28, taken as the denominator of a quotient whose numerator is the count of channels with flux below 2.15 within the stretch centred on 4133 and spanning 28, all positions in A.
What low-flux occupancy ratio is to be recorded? 0.17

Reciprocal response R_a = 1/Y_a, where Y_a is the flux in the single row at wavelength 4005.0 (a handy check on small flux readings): 0.43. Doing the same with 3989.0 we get 0.49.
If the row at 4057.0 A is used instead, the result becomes 0.45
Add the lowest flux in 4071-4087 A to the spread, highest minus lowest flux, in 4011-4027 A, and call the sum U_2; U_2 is 2.21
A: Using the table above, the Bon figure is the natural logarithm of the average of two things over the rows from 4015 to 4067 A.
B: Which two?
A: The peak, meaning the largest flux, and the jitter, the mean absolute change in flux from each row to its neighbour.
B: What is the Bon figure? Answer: 0.310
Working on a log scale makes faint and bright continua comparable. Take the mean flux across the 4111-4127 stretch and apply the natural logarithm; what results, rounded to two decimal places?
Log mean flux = 0.91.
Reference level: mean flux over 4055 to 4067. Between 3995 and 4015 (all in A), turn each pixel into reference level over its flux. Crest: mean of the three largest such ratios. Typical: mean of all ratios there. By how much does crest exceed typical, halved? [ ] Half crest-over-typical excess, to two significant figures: 0.019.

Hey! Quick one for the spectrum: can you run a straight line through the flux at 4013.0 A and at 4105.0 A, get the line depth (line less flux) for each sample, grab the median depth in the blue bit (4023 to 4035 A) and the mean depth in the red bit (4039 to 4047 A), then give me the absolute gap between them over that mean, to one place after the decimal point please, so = 1.8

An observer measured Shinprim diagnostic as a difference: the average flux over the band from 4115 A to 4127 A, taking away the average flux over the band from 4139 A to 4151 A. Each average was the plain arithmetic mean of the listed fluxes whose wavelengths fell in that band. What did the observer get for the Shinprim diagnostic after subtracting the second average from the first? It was 0.40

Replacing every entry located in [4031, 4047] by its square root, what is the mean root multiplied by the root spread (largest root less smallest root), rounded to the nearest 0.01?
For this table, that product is 0.25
